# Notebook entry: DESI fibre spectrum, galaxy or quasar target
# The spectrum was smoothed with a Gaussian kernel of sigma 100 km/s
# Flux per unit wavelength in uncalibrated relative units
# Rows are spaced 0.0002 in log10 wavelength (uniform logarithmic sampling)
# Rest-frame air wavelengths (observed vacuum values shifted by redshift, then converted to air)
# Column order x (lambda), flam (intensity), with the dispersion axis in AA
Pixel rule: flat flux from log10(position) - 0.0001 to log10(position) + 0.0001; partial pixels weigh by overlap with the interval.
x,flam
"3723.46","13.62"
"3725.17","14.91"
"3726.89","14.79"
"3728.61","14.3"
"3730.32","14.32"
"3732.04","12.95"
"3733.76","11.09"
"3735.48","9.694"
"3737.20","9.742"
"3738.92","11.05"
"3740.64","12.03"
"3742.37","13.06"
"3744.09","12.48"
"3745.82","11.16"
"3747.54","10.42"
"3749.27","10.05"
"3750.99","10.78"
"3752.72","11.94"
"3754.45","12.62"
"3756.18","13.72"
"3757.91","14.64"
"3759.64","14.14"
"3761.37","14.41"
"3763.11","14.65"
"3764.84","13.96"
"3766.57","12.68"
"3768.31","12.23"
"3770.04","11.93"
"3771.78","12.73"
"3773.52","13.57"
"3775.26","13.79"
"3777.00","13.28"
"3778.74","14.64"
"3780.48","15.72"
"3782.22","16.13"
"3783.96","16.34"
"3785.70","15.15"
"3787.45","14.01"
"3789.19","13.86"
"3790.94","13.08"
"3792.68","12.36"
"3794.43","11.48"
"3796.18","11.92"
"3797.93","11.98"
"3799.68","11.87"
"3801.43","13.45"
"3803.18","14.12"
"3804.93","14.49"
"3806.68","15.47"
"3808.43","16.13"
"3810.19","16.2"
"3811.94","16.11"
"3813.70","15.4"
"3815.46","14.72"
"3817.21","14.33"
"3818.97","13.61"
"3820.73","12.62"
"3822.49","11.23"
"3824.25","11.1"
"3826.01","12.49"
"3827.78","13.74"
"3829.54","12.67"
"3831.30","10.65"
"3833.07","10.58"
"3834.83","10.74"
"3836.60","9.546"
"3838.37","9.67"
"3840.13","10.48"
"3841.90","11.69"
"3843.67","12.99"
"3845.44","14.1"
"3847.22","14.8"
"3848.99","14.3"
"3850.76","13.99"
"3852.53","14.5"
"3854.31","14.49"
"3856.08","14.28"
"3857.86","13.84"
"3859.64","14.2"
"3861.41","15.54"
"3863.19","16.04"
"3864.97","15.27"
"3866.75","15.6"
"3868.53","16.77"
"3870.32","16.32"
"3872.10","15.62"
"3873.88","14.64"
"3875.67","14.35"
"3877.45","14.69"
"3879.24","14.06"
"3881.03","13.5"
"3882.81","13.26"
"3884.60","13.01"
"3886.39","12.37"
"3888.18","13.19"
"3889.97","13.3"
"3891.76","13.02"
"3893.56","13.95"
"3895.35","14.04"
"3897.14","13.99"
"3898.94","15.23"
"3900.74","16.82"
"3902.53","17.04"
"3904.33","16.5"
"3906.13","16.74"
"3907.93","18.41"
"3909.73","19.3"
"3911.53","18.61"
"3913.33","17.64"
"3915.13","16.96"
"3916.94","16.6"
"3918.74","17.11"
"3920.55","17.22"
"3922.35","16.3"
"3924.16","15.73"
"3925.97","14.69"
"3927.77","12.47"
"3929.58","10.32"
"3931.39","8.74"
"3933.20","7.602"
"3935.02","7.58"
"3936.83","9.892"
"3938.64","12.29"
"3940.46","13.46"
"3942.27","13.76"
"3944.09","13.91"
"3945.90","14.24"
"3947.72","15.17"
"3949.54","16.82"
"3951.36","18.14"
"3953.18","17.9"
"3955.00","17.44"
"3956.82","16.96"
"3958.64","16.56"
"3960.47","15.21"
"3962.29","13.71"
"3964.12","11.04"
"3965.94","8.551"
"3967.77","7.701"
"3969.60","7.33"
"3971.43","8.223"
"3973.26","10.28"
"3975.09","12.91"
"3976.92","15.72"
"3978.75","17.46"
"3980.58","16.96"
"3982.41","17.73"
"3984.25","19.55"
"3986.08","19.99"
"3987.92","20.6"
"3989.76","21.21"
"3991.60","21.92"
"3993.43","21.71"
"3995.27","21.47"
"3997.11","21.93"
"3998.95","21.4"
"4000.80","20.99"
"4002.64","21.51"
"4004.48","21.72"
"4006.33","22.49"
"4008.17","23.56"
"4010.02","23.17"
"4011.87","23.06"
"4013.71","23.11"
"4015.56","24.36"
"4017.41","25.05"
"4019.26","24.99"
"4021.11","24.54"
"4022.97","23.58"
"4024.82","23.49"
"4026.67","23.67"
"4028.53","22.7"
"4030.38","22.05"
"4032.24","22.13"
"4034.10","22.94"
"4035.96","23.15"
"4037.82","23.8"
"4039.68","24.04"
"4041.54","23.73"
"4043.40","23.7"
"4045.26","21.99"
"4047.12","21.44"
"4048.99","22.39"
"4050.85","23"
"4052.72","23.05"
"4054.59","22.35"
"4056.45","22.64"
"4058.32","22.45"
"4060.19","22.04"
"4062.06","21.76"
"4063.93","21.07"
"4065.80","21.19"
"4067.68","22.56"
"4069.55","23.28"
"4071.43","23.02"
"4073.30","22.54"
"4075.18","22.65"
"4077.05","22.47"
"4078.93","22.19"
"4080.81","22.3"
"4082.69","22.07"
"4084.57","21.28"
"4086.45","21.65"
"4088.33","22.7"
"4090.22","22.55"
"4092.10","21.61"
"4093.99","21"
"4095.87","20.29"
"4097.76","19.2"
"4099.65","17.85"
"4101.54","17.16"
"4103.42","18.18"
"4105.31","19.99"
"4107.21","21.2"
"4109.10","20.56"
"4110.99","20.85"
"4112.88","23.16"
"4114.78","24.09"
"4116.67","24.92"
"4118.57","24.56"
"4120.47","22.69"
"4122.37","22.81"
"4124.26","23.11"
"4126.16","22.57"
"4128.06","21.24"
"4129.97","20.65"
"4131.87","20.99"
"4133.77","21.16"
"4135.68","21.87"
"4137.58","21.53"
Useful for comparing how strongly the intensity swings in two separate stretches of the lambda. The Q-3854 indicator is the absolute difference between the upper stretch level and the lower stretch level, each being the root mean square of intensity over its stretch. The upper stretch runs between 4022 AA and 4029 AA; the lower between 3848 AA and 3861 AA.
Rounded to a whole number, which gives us 9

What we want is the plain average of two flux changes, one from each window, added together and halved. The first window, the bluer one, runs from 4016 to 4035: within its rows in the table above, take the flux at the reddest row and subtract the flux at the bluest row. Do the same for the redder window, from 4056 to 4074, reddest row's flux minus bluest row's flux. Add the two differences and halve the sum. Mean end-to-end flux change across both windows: -1.1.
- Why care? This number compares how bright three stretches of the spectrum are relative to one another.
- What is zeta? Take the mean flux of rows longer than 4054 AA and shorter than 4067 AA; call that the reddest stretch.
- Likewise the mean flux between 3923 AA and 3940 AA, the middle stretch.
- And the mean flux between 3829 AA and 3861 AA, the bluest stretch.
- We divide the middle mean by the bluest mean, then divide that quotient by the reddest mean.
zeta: 0.040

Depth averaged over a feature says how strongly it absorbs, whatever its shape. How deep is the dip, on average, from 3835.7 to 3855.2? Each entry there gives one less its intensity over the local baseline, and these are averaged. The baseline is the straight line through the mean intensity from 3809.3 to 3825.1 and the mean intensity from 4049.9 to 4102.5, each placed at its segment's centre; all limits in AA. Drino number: 0.1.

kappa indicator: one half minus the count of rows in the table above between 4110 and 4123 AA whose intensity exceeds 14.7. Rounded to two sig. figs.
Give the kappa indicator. -6.5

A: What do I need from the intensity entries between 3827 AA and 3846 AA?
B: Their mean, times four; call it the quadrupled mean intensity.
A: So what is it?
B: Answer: 46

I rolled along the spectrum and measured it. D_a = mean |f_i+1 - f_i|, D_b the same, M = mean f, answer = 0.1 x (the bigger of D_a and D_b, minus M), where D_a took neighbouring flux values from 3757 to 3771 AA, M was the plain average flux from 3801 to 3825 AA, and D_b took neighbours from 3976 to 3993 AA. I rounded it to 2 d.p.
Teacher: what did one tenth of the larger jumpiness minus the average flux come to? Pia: -1.33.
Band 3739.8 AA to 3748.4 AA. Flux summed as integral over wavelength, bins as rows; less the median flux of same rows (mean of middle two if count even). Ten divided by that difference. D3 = 0.11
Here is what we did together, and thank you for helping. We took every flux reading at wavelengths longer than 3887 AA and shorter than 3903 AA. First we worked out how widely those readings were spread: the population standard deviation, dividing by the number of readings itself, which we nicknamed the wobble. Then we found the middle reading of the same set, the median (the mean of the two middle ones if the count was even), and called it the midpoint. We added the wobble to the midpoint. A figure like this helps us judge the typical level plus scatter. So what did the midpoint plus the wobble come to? 15.4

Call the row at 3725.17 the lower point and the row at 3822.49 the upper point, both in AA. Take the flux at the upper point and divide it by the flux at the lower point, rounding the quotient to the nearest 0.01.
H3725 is 0.75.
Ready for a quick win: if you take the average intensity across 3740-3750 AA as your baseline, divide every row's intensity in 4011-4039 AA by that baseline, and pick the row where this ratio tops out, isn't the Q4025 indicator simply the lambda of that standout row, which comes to 4017.41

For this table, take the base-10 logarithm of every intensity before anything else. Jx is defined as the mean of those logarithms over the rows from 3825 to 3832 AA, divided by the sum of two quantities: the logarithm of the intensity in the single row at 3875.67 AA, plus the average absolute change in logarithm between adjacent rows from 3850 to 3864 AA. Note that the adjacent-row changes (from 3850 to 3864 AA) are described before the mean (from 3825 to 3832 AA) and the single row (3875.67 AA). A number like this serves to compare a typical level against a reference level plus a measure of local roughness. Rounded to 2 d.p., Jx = 0.93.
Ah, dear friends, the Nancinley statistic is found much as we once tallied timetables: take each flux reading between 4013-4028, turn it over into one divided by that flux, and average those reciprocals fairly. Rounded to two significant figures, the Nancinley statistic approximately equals 0.042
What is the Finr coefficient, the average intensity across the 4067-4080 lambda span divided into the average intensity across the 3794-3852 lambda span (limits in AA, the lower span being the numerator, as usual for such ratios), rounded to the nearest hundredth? 0.57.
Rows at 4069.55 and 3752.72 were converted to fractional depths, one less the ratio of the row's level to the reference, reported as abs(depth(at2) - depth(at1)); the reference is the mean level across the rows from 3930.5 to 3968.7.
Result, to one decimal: 0.9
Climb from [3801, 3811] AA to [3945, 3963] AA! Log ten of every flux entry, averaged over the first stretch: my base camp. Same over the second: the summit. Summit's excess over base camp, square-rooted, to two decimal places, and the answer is 0.18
